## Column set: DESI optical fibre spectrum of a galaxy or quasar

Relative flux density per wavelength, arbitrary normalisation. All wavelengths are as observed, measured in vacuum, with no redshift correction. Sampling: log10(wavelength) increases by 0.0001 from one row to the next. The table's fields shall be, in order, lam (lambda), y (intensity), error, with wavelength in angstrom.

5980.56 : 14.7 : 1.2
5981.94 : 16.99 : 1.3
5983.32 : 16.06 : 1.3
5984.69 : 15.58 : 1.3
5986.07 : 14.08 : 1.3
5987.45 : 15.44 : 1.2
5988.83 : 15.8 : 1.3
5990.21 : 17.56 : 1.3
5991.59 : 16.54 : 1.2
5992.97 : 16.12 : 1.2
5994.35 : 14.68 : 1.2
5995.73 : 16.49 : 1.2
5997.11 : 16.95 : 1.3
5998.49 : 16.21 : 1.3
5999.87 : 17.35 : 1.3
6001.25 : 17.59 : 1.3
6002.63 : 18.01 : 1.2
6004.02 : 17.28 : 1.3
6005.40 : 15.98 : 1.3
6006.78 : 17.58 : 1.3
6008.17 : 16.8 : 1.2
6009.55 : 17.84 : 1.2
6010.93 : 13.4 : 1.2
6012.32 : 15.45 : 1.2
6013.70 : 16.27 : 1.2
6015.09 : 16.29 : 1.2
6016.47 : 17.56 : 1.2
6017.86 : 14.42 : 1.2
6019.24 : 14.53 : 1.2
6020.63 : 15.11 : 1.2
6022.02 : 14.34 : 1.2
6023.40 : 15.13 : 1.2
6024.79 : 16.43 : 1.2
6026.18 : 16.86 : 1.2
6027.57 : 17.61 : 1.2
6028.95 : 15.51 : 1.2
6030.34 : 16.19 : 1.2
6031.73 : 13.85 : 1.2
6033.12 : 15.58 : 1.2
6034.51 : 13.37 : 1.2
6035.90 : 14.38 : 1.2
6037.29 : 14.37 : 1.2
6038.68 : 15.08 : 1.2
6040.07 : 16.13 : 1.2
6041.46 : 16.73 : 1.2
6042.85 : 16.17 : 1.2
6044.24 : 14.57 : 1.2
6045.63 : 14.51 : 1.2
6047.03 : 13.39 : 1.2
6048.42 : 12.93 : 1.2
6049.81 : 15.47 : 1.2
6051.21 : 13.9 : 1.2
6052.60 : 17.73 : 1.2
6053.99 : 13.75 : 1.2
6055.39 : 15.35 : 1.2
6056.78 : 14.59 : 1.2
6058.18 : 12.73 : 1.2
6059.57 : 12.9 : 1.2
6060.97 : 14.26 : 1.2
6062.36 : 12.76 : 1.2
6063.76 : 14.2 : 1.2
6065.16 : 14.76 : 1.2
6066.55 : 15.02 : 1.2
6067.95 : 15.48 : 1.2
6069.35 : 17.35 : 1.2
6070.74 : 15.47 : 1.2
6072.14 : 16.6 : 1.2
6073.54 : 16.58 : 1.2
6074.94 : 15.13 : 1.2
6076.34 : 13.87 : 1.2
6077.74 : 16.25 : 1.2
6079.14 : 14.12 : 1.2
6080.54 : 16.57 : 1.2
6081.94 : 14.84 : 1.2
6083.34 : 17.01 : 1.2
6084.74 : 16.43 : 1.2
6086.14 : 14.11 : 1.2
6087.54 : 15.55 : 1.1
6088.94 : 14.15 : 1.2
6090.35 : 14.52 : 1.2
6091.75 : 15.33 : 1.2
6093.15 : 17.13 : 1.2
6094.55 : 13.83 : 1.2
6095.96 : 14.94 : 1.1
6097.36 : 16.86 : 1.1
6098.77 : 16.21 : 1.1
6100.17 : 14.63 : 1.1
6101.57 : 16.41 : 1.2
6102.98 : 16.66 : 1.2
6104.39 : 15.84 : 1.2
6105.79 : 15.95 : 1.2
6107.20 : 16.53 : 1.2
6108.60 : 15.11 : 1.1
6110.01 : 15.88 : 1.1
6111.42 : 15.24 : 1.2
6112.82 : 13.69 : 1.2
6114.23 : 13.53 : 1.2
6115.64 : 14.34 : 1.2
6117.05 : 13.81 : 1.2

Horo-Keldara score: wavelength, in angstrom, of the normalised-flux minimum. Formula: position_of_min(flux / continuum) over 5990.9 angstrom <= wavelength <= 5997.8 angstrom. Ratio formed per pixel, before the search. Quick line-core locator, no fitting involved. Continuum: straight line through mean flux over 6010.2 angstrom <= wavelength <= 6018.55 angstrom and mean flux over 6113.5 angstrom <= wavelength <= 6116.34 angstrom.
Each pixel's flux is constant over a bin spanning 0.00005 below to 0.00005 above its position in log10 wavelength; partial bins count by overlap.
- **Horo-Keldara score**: 5994.35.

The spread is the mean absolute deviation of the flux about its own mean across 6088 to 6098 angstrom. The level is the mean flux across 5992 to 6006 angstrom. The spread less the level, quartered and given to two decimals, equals -3.91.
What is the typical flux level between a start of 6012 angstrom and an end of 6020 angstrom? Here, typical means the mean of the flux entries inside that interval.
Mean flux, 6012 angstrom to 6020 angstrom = 15.8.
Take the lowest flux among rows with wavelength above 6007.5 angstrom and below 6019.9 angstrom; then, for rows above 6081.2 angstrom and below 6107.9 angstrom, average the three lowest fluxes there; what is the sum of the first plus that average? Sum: 27.4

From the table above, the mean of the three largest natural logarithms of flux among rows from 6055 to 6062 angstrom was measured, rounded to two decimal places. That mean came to 2.69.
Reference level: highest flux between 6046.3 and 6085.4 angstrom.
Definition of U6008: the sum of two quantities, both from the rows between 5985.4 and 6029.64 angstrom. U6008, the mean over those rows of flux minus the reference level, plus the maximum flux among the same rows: 16.4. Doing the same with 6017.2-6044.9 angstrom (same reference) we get 15.2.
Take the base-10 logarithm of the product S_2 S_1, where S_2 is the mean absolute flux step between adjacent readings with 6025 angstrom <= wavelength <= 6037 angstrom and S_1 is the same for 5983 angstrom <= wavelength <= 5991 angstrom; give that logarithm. 0.23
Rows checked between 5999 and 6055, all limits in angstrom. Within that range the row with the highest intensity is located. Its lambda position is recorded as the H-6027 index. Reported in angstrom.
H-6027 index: 6002.63 angstrom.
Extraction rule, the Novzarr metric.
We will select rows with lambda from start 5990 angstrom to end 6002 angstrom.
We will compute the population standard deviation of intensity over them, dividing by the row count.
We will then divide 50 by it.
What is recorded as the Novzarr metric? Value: 58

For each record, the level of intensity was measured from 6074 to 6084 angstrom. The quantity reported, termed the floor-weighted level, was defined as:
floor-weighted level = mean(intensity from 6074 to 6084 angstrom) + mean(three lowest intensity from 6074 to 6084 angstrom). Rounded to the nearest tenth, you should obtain 29.7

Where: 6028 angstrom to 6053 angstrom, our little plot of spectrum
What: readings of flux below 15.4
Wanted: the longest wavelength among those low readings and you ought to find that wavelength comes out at 6051.21 angstrom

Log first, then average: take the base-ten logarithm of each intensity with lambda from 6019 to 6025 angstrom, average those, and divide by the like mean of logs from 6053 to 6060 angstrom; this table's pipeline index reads 1.03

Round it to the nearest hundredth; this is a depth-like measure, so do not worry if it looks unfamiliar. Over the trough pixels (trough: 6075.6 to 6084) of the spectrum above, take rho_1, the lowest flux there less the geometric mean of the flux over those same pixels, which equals -1.52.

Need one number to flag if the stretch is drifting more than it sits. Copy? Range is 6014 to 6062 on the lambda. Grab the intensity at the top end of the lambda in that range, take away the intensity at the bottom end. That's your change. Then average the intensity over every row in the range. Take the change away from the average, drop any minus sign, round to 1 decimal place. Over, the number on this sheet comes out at 17.1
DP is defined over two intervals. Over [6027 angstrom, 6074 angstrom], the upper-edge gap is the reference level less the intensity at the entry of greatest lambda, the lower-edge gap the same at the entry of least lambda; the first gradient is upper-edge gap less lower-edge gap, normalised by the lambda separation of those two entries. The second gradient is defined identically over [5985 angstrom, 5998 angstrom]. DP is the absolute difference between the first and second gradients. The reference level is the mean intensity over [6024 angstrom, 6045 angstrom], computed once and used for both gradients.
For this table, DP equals 0.28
